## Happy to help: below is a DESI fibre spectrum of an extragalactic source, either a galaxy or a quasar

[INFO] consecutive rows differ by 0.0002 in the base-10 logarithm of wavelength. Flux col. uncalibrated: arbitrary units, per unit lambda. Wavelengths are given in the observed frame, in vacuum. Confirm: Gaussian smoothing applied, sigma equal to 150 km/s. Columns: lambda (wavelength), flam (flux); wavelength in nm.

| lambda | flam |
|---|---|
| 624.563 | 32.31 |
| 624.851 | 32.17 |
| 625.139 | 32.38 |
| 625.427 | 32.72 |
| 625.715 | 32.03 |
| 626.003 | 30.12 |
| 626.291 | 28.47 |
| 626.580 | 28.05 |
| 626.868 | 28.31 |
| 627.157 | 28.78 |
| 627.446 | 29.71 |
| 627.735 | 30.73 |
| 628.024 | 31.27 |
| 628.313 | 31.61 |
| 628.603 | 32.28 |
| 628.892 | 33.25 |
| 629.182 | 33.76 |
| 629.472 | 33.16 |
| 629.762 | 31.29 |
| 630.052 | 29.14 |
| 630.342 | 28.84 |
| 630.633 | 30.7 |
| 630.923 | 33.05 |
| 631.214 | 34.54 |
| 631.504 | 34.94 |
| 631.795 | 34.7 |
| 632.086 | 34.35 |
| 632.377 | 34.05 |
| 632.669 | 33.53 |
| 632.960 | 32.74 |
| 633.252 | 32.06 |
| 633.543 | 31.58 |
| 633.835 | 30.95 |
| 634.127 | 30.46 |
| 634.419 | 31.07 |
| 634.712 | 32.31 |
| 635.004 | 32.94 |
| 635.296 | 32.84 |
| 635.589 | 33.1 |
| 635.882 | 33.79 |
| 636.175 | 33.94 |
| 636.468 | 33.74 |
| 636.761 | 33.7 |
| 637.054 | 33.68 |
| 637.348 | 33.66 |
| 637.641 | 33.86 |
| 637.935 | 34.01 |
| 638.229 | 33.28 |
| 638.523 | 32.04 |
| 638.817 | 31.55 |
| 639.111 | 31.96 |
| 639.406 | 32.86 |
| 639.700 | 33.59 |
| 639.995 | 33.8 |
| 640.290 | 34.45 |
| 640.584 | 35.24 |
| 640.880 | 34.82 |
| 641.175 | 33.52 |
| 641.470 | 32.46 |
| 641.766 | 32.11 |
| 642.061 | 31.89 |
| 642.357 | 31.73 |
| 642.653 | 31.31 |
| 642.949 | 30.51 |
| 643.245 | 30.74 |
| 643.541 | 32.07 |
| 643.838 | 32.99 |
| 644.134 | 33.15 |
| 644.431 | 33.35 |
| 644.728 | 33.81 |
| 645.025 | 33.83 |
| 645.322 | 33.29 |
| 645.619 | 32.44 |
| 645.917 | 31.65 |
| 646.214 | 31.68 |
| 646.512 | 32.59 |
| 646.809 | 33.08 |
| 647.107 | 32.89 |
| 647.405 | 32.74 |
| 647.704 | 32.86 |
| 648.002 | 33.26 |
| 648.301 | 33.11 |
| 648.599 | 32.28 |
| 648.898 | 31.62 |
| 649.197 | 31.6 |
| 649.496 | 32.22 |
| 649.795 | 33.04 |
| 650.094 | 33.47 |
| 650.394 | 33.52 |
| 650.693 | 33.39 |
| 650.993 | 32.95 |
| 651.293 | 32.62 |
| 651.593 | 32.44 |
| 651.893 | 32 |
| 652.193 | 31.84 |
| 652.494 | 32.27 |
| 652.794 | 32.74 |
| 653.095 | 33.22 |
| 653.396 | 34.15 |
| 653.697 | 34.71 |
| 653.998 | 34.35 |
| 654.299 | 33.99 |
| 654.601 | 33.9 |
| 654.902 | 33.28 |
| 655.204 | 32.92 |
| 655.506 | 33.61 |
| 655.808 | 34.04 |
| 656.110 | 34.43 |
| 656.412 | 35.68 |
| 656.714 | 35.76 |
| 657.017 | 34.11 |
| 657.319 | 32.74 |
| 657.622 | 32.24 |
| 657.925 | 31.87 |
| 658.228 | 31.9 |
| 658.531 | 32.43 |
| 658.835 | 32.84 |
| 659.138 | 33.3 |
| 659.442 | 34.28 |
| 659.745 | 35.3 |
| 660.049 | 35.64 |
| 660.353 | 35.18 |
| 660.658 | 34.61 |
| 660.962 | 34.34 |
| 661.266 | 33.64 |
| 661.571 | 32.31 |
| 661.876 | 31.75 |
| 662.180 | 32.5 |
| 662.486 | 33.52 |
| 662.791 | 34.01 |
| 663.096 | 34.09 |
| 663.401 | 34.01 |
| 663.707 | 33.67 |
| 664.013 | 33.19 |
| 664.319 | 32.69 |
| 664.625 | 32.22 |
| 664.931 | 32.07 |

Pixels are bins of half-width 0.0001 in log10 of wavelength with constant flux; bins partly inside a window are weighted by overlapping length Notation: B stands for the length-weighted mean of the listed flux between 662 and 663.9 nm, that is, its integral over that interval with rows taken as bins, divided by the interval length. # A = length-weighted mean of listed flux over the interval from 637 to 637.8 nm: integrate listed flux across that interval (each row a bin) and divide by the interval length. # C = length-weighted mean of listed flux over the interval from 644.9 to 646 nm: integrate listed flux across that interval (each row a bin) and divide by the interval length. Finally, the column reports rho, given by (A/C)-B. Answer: -32.6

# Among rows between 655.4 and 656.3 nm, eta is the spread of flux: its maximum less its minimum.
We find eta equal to 0.8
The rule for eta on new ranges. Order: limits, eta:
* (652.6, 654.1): 2.0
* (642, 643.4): 1.4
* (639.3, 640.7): 2.4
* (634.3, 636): 2.7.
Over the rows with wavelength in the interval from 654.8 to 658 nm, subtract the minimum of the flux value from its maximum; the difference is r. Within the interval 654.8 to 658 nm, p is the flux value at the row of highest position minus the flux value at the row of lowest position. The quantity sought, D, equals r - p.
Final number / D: 5.3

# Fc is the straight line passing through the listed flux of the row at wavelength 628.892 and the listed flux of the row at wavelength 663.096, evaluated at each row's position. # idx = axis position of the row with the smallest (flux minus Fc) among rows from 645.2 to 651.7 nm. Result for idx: 649.197 nm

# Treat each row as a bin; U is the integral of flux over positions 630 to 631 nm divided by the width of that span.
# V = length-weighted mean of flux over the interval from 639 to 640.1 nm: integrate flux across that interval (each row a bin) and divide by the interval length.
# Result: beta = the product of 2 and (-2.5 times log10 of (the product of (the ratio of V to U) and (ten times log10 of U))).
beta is -6.04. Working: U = 30.4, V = 33.0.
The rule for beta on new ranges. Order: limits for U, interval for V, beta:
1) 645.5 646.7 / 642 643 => -5.84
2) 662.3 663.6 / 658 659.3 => -5.84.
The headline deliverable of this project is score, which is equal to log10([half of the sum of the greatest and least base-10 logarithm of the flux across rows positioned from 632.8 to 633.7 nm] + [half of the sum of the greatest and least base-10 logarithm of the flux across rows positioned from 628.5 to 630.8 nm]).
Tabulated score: 0.477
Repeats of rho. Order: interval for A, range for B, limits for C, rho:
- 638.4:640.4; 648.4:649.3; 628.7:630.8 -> -30.9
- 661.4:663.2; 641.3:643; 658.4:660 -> -30.8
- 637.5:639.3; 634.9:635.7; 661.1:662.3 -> -32.0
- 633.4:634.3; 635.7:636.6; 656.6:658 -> -32.9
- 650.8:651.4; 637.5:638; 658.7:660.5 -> -33.0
